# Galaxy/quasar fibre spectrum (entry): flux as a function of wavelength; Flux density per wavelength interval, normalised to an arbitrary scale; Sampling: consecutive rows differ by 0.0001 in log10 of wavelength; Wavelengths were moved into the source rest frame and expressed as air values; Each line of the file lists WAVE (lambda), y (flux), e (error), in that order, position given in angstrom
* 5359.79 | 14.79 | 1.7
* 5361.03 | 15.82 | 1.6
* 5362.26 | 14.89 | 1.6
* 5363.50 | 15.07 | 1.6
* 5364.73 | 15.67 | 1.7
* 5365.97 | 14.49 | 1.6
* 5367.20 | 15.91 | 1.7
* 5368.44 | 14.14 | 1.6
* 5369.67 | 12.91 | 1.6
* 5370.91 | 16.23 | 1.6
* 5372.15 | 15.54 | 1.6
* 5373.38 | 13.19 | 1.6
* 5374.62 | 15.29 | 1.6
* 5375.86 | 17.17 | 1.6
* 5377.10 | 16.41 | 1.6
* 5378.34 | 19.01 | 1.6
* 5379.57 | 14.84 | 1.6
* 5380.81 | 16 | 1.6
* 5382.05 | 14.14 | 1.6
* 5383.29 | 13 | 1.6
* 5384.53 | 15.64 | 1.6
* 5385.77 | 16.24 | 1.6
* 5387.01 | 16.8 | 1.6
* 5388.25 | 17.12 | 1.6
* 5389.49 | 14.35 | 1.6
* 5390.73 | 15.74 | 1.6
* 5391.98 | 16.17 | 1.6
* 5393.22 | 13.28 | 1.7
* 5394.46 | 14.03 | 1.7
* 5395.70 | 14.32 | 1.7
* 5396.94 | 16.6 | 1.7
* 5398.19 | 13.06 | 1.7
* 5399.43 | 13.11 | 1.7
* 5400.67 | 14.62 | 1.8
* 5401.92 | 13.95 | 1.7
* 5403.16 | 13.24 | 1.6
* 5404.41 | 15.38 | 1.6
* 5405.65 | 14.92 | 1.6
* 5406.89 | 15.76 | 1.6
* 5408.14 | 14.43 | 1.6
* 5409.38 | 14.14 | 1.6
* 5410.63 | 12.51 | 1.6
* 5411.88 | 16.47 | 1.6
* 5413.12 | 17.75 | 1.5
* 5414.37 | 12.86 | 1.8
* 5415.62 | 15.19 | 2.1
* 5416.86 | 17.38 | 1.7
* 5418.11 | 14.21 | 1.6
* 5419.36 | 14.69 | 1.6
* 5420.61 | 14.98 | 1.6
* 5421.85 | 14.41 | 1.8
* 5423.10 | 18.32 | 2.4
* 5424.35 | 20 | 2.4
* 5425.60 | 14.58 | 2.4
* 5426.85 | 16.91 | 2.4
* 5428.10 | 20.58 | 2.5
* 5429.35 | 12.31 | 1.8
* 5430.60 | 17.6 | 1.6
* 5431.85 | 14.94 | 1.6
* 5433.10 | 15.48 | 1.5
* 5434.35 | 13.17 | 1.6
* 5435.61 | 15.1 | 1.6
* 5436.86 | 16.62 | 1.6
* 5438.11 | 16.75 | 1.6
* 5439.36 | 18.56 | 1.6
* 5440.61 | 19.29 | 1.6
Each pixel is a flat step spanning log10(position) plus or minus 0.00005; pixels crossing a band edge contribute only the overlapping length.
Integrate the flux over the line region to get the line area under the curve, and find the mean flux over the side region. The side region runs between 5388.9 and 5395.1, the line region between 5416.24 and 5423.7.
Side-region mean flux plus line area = 132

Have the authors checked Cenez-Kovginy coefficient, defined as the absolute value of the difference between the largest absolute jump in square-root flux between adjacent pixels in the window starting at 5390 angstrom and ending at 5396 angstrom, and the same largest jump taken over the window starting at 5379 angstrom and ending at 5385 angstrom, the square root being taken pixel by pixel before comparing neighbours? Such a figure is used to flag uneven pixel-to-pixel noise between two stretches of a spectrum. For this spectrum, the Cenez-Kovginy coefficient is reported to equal 0.03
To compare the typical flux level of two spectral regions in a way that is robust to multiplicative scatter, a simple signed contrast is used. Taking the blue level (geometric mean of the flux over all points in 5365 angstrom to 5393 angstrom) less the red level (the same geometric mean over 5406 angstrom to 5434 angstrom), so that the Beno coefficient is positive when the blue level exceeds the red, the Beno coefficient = -0.2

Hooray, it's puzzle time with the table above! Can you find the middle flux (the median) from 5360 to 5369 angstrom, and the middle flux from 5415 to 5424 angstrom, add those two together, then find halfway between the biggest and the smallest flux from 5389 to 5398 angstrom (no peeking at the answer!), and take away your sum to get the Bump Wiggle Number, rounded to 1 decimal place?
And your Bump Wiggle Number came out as -15.1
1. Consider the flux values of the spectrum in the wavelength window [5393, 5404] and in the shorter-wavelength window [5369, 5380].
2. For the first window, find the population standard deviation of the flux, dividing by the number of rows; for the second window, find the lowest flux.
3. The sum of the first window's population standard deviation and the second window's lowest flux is 14.0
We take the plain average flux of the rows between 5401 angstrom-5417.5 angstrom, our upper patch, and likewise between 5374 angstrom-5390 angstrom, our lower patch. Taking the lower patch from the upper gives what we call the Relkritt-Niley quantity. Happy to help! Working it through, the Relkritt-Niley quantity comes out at -0.9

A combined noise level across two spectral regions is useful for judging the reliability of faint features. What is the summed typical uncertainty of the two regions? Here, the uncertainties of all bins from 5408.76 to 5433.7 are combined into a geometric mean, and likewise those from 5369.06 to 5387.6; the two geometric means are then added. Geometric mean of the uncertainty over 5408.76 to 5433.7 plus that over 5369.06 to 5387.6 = 3.42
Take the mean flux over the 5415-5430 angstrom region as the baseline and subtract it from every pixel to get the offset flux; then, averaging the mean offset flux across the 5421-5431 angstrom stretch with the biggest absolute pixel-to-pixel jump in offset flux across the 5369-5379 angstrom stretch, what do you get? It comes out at 2.0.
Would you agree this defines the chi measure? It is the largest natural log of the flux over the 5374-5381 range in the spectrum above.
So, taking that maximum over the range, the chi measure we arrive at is 2.94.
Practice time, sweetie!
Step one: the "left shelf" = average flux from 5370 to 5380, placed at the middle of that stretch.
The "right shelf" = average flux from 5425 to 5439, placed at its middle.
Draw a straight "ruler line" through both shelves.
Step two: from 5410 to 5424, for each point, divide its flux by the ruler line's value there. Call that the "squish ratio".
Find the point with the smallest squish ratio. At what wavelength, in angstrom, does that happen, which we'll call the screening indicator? 5410.63 angstrom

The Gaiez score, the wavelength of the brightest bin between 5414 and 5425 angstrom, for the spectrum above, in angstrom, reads 5424.35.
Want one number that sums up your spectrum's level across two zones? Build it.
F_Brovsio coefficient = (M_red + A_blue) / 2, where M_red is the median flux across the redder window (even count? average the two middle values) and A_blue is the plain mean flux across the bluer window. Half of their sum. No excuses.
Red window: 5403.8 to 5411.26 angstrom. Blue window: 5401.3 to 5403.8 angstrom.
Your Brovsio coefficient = 14.1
